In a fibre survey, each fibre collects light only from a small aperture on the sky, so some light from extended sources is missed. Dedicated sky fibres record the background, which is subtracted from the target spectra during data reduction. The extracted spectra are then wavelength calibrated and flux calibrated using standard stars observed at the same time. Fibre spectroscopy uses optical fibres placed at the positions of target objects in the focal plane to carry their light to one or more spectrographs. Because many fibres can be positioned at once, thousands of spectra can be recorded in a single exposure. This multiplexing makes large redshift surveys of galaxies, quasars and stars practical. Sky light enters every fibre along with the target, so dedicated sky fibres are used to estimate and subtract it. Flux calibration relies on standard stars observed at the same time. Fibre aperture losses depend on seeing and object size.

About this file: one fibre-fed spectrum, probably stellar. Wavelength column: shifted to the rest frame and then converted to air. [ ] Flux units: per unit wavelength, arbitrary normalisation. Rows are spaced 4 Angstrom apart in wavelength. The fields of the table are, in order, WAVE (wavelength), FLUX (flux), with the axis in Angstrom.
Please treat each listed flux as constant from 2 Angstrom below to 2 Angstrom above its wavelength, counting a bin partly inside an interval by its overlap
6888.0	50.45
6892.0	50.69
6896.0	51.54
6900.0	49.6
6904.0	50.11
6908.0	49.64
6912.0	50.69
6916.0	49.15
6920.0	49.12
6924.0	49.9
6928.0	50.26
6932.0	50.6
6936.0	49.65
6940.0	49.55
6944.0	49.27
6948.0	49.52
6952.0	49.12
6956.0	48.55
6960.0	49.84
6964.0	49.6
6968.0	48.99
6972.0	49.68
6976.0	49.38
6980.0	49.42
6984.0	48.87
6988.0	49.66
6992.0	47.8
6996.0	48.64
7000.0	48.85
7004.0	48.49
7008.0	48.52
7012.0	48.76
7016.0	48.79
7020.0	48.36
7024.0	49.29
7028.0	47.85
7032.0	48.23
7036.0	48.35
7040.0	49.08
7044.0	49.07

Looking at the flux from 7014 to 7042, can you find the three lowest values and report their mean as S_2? 48.1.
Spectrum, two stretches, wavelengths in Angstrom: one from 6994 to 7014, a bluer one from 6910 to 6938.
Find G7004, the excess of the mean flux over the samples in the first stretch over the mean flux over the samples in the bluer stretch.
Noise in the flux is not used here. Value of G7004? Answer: -1.3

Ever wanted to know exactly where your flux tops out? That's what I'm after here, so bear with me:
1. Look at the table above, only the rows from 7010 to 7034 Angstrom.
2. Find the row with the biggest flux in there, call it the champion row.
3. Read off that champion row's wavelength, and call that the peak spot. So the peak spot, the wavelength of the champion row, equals 7024.0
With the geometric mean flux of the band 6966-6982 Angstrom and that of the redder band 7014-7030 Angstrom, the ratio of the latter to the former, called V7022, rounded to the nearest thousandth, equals 0.984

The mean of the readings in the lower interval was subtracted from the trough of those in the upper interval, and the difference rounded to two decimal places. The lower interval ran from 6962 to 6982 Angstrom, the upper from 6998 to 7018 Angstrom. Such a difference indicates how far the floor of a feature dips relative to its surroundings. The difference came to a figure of -0.92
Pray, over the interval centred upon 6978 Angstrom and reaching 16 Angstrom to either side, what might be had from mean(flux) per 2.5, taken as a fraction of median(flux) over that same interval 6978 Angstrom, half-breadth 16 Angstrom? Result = 0.398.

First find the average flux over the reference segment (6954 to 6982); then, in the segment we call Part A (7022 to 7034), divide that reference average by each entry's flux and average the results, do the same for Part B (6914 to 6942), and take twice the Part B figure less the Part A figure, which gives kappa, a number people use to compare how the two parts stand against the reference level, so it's 0.97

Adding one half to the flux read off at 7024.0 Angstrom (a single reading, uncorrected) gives 49.8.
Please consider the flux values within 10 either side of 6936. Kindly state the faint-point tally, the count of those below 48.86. 0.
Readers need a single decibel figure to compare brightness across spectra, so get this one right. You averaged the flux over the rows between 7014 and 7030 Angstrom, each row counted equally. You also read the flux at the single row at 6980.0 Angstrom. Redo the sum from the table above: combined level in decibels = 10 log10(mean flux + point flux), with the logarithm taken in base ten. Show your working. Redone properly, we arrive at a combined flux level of 19.91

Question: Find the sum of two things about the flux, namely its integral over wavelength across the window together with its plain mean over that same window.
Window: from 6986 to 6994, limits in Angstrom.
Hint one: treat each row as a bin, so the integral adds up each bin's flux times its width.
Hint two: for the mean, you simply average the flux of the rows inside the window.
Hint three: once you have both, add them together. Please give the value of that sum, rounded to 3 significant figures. 439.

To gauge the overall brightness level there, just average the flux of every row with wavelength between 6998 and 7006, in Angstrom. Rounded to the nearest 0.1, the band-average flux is 48.7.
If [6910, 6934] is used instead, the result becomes 50.0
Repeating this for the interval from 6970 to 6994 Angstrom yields 49.1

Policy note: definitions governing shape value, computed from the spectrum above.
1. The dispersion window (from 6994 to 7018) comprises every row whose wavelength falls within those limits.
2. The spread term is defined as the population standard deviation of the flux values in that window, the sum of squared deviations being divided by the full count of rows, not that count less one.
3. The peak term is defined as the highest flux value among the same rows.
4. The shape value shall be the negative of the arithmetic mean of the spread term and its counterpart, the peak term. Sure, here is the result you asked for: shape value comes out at -24.49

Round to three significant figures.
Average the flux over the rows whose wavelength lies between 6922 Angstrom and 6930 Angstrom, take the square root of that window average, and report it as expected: 7.08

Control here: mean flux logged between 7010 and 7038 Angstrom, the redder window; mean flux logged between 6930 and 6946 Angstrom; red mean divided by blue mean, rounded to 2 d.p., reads 0.97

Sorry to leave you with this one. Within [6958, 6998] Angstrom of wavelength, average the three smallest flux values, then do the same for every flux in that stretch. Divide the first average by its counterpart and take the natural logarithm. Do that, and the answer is -0.0154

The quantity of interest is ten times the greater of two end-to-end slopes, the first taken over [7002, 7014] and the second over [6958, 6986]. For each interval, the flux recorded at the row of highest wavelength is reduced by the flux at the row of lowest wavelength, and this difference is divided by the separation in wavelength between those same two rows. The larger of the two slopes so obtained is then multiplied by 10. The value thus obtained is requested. 0.34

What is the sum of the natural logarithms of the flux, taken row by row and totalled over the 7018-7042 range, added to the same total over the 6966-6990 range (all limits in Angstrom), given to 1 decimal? 46.7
